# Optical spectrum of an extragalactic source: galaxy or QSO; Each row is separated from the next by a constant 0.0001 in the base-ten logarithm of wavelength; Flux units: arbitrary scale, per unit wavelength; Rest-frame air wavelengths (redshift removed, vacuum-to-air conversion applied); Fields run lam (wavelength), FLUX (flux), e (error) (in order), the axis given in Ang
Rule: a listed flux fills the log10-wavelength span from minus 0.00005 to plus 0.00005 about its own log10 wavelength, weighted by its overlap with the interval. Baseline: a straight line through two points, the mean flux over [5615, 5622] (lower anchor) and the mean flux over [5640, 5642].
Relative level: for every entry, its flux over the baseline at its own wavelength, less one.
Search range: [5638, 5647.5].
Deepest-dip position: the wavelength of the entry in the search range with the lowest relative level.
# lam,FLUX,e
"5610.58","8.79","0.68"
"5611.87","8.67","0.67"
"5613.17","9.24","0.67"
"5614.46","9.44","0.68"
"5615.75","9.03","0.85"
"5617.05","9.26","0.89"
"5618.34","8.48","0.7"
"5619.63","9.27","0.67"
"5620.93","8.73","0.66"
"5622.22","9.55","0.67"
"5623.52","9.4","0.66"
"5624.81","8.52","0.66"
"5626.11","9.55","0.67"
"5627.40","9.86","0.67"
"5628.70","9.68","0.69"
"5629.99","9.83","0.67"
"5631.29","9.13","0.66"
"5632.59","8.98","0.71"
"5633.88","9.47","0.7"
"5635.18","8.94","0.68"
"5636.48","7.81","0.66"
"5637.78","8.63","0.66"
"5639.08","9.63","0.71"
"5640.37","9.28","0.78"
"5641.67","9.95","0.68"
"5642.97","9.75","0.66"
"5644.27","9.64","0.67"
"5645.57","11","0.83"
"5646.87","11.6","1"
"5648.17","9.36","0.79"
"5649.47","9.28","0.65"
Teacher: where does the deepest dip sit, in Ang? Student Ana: 5640.37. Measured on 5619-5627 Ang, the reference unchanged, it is 5624.81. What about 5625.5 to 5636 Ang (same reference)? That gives 5635.18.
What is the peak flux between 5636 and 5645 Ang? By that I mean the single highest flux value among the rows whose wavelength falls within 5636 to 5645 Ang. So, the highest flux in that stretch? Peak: 9.95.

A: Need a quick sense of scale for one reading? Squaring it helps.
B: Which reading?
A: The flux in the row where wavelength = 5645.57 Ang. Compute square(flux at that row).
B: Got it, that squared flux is 121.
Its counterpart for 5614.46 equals 89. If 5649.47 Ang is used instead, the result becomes 86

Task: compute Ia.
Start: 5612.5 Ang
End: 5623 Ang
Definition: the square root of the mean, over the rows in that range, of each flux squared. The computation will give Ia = 9.1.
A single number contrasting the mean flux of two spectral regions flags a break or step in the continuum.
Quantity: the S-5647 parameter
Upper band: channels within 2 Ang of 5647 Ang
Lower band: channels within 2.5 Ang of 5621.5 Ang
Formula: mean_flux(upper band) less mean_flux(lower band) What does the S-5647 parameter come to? 1.4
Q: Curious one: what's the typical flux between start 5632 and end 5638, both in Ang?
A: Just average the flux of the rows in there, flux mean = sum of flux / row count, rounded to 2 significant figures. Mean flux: 8.8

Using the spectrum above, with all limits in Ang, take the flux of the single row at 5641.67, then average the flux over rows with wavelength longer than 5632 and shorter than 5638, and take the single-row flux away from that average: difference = -1.2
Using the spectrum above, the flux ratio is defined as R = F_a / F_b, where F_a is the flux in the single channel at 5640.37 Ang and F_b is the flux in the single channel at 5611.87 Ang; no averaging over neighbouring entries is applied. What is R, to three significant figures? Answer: 1.07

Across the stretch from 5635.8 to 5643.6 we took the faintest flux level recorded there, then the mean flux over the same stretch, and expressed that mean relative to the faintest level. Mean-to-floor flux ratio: 1.17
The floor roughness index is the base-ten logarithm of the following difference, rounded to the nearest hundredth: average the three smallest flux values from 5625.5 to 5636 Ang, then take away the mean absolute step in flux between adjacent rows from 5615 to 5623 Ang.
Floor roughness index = 0.92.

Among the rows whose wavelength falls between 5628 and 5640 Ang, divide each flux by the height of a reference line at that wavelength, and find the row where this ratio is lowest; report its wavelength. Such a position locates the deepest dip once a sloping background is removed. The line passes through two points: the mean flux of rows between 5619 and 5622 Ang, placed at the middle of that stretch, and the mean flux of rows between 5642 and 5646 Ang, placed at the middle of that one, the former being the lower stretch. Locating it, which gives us 5636.48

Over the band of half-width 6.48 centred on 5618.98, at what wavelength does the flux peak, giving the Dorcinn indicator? 5622.22 Ang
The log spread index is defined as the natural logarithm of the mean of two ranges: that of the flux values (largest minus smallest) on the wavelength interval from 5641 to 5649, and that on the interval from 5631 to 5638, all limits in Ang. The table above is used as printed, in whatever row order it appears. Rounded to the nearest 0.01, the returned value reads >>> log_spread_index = 0.67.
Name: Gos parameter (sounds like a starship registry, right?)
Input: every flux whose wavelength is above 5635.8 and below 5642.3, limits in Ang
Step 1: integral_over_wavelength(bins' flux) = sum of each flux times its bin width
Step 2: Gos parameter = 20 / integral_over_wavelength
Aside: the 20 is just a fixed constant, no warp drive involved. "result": 0.340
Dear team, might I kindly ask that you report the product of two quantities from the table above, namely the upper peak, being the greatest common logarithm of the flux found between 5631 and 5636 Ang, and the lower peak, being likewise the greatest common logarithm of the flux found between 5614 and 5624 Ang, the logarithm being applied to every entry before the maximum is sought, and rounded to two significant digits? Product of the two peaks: 0.96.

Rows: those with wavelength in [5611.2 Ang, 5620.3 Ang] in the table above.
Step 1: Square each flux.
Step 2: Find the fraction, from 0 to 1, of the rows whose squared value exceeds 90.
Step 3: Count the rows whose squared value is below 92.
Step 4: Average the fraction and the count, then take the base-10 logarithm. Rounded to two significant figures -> 0.54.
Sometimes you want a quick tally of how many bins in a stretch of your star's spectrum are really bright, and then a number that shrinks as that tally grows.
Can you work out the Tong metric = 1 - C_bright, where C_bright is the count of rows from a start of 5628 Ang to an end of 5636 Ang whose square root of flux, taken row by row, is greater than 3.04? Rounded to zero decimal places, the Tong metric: -2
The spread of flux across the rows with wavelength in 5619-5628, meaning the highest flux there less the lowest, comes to 1.3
